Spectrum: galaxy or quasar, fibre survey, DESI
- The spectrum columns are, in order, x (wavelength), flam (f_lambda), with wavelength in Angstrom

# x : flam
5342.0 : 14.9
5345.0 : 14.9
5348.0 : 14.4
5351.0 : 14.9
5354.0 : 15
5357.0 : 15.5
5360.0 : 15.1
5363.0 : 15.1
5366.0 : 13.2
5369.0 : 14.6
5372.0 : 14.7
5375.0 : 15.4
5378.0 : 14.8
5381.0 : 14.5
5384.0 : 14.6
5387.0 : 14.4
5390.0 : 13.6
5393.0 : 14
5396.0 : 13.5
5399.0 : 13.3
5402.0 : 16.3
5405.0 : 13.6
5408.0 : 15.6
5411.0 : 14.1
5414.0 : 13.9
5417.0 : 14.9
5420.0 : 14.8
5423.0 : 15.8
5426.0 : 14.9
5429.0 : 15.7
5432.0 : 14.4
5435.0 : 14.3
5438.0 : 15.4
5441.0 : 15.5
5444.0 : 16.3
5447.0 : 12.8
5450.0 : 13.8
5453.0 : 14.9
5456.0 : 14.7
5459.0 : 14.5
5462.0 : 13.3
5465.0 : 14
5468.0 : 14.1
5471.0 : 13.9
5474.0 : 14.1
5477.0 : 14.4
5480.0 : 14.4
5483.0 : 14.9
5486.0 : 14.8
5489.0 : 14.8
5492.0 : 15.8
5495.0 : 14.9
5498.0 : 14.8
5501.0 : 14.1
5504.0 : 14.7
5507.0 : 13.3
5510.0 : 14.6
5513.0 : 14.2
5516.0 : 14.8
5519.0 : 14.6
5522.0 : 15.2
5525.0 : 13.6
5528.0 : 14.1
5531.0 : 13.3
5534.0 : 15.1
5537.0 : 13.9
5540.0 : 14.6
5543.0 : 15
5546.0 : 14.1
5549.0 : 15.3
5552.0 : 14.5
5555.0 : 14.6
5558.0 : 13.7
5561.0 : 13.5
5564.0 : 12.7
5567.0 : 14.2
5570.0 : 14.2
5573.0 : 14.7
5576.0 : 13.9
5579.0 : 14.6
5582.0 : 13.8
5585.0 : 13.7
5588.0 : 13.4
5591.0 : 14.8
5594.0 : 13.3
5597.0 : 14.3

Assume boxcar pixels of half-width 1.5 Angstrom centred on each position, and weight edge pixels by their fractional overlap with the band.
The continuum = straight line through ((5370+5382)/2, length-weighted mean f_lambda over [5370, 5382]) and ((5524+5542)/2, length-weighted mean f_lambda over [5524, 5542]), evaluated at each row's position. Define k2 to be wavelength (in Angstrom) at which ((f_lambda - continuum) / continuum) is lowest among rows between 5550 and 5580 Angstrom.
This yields 5564.0 Angstrom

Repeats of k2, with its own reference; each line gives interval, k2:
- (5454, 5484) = 5462.0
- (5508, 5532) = 5531.0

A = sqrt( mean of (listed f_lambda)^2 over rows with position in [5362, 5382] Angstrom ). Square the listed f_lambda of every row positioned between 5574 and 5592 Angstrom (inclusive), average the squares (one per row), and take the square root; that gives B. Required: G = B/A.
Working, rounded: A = 14.6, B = 14.0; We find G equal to 0.96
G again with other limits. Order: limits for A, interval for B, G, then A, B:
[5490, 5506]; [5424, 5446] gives 1.02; 14.9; 15.2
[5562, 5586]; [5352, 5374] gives 1.06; 14.0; 14.8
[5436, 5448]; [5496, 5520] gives 0.96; 15.1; 14.4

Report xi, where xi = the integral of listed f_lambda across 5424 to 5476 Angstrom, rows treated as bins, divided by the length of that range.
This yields 14.5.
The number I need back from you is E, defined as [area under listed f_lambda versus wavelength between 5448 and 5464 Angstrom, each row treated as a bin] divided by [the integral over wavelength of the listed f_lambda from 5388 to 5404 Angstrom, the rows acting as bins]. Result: 1.00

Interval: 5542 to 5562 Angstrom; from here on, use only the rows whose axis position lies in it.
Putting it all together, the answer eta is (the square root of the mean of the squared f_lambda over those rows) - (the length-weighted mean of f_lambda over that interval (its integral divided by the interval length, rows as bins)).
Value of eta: 0.006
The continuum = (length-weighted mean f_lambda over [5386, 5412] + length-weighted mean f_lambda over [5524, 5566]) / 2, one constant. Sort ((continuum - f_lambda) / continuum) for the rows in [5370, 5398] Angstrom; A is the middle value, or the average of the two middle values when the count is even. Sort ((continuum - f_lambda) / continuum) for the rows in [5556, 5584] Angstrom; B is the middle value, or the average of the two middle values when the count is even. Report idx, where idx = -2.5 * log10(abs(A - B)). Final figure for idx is 3.4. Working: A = -0.02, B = 0.022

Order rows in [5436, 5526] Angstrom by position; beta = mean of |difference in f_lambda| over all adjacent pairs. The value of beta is 0.68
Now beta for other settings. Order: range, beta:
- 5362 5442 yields 0.88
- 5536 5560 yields 0.71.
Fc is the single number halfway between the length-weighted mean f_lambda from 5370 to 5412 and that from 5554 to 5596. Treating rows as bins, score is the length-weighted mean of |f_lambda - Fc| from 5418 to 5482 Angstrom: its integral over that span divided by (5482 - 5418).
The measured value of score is 0.70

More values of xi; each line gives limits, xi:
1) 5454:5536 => 14.4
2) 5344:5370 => 14.7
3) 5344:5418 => 14.6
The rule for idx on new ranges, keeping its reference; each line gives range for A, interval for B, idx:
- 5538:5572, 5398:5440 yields 3.3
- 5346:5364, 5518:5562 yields 3.5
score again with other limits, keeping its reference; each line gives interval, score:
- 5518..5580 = 0.54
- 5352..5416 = 0.73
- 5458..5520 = 0.48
